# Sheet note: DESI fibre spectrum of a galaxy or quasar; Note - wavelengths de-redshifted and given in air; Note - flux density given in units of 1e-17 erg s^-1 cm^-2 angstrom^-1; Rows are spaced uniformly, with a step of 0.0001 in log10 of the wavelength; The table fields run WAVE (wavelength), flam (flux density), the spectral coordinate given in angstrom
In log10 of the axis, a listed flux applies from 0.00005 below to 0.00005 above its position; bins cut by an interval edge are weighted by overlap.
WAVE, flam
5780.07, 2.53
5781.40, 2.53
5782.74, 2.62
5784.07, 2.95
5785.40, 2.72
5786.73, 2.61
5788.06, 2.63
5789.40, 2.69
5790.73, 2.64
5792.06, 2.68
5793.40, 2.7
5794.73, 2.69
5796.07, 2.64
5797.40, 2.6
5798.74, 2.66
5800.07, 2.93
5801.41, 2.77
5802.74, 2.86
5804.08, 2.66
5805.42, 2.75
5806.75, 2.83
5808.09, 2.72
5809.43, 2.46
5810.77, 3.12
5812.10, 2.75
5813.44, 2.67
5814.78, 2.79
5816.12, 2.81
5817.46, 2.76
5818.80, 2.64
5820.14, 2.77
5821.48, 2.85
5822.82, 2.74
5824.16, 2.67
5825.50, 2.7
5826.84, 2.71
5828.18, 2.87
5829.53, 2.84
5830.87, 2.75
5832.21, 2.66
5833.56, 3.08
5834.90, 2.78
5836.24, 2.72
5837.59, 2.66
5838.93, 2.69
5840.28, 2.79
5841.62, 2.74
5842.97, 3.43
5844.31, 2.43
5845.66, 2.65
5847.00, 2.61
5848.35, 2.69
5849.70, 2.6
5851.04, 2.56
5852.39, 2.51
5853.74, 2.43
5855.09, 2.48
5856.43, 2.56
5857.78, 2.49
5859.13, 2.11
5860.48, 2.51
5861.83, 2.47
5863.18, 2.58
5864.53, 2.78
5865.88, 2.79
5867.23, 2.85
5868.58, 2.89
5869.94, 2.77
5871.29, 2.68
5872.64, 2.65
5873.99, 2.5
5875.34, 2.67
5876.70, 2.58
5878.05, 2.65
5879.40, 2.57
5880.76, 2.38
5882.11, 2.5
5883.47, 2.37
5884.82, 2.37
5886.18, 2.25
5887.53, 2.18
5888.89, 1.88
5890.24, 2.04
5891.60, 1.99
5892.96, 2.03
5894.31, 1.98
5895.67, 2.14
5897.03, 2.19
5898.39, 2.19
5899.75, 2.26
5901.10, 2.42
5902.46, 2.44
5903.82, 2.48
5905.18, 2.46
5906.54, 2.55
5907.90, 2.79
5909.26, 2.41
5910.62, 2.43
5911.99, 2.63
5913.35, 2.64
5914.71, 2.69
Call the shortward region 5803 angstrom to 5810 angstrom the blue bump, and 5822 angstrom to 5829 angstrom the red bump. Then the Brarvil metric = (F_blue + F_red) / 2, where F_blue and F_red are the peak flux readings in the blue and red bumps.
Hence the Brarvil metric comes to 2.85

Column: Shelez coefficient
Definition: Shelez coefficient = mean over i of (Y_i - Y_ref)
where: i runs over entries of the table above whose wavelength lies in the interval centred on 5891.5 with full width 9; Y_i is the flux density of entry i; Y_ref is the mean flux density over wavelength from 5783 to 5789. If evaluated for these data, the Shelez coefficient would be -0.69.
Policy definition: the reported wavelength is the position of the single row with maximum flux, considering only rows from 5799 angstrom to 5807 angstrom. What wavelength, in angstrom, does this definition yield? 5800.07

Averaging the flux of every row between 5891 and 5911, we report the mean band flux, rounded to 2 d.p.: 2.32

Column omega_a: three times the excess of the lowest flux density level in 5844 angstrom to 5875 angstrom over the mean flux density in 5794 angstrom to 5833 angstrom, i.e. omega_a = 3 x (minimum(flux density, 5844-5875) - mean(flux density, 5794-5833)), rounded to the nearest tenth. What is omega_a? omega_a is -1.9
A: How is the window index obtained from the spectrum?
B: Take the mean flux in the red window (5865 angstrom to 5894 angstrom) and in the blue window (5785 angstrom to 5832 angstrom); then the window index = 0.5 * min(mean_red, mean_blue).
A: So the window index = 1.23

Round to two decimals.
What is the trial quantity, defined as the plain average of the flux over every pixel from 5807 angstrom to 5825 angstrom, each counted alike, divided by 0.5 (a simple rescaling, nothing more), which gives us 5.50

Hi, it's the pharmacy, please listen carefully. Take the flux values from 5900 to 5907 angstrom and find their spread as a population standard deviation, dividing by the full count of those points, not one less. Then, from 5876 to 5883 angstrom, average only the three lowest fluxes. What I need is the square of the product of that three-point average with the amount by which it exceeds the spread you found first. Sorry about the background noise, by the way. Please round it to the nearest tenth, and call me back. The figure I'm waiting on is 36.7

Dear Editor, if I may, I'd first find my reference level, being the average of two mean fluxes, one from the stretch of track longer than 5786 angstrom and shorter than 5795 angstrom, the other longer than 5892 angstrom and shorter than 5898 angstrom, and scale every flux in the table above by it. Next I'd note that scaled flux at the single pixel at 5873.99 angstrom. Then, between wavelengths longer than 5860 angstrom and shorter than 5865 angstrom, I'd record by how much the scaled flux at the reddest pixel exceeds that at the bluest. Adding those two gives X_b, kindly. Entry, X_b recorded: 1.17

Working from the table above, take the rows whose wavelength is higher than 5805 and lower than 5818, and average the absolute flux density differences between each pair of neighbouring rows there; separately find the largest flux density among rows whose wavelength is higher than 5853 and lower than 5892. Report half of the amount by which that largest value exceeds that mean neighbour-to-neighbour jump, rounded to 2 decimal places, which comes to 1.35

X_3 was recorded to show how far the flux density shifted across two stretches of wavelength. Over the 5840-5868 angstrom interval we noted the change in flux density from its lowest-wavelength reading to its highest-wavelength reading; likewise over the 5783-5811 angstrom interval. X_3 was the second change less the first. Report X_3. 0.1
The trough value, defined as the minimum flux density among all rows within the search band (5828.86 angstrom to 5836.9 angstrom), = 2.66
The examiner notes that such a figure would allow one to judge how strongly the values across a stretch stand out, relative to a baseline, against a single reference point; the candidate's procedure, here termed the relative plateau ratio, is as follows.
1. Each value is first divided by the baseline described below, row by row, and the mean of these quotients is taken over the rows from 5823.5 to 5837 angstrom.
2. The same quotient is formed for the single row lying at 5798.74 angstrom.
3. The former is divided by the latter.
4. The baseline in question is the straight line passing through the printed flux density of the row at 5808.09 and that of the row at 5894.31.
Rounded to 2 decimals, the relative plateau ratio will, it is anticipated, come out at 1.16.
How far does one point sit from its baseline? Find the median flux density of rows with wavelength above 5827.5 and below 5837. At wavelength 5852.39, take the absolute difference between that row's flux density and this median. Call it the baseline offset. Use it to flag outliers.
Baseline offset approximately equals 0.27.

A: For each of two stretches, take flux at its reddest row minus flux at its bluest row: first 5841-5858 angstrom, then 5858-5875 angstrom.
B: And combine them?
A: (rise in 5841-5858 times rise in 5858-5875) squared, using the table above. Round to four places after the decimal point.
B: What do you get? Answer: 0.0095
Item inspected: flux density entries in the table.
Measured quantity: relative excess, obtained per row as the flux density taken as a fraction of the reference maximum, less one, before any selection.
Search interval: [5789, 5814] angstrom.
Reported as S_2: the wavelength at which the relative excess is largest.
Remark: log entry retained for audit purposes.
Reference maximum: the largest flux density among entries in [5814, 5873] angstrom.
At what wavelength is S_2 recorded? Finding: 5810.77 angstrom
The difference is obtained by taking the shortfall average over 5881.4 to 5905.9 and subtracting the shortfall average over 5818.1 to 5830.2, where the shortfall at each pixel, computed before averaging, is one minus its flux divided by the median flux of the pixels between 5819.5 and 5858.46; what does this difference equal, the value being 0.19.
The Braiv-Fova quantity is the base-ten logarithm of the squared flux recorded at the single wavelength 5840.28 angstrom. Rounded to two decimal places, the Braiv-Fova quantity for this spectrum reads 0.89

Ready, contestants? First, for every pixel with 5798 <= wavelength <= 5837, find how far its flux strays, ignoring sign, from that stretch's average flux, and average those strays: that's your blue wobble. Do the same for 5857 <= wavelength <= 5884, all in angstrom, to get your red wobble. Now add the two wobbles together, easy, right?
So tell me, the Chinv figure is 0.23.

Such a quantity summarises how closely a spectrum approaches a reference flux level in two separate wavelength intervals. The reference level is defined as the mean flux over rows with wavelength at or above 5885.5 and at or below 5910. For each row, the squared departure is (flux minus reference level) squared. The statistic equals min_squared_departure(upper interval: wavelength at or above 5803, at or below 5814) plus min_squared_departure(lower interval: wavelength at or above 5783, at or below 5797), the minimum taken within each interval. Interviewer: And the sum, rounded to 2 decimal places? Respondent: 0.16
